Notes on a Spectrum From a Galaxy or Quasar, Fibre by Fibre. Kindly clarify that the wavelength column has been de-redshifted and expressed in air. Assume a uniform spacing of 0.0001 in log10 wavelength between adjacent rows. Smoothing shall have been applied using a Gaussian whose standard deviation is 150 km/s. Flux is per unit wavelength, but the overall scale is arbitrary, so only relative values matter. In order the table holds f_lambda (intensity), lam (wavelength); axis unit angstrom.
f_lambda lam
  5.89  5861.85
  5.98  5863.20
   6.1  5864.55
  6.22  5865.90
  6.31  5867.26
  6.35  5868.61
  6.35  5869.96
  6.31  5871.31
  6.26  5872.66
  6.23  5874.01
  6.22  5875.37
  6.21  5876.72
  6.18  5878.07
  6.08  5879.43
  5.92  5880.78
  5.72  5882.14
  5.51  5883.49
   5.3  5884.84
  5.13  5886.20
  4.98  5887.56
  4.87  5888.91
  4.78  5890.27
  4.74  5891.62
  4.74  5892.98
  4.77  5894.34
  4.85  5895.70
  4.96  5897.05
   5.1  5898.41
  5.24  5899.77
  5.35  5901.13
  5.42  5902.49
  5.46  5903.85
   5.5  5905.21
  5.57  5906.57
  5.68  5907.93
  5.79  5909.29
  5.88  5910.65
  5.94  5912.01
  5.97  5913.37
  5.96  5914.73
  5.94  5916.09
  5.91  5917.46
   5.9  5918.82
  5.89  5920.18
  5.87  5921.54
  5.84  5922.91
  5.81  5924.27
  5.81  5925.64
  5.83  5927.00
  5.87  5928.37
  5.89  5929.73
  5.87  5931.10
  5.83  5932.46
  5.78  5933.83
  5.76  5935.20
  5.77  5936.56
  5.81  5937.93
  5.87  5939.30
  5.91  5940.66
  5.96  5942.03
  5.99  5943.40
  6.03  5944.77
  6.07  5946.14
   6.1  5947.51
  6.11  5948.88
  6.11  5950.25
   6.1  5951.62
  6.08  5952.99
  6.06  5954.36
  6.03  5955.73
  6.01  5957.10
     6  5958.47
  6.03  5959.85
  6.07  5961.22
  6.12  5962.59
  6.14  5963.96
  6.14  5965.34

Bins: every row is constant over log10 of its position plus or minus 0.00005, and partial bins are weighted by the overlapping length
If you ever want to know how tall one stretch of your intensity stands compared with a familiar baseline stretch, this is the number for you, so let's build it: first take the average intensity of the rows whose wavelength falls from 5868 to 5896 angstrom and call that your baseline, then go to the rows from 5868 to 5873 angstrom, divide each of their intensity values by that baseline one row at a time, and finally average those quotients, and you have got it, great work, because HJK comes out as 1.13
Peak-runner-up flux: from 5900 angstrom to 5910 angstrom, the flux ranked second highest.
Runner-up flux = 5.68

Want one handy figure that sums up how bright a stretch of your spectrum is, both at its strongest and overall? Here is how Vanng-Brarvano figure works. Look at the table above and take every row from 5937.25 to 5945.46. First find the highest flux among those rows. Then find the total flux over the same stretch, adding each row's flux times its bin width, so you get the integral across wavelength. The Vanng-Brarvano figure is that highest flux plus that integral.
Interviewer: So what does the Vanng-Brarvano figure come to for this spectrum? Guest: 54.7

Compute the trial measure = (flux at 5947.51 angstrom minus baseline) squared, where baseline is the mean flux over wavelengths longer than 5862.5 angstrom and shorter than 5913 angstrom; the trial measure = 0.23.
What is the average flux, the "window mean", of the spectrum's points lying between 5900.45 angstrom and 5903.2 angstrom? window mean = 5.38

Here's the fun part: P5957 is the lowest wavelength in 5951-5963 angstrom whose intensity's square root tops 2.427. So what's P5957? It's 5951.62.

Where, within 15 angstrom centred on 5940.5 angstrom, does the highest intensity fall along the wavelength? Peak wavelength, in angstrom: 5947.51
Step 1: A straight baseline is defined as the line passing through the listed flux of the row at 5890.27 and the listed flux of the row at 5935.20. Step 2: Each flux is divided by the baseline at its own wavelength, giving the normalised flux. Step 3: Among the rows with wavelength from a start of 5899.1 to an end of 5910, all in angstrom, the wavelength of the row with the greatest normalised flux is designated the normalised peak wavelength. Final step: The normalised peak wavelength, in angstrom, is 5909.29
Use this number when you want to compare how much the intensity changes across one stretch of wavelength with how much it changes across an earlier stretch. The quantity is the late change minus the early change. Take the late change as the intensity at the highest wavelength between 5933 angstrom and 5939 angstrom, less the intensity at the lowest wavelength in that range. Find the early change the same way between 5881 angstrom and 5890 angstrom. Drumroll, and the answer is 0.9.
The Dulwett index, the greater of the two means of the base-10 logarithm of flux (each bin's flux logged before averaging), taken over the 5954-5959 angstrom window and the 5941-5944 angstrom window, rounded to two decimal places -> 0.78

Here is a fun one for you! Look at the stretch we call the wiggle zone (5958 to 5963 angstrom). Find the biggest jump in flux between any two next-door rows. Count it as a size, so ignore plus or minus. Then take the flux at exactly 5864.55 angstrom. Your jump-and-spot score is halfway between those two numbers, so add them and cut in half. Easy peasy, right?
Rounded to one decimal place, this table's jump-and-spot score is 3.1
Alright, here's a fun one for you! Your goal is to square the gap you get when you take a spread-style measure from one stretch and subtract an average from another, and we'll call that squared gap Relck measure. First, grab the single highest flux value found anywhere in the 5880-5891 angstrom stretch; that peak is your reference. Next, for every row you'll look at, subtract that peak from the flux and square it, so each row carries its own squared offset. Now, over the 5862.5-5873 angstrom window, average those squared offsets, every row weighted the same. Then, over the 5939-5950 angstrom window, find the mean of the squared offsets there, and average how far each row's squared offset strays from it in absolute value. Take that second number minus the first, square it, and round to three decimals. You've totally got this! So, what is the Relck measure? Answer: 0.010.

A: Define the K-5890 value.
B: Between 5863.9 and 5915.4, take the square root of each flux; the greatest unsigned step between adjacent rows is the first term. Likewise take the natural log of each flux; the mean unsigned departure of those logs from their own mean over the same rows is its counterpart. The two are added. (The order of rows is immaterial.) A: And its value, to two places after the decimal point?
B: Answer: 0.13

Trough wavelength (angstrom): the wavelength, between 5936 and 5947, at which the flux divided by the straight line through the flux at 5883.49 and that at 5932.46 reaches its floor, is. 5936.56 angstrom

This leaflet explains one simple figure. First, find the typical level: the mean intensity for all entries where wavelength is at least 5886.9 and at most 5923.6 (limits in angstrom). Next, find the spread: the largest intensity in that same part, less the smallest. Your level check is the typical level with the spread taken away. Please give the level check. 4.2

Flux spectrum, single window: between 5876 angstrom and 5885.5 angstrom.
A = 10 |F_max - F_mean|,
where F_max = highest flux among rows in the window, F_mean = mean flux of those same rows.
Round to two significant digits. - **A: 3.6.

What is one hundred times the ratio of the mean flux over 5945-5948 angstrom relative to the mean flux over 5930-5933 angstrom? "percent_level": 104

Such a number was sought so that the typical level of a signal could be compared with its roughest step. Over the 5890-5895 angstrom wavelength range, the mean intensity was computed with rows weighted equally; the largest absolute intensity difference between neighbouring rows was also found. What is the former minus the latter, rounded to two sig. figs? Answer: 4.7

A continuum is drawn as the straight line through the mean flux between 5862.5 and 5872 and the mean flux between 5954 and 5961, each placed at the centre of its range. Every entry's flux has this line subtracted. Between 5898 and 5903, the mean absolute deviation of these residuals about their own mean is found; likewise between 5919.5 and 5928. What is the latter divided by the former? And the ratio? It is 0.19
